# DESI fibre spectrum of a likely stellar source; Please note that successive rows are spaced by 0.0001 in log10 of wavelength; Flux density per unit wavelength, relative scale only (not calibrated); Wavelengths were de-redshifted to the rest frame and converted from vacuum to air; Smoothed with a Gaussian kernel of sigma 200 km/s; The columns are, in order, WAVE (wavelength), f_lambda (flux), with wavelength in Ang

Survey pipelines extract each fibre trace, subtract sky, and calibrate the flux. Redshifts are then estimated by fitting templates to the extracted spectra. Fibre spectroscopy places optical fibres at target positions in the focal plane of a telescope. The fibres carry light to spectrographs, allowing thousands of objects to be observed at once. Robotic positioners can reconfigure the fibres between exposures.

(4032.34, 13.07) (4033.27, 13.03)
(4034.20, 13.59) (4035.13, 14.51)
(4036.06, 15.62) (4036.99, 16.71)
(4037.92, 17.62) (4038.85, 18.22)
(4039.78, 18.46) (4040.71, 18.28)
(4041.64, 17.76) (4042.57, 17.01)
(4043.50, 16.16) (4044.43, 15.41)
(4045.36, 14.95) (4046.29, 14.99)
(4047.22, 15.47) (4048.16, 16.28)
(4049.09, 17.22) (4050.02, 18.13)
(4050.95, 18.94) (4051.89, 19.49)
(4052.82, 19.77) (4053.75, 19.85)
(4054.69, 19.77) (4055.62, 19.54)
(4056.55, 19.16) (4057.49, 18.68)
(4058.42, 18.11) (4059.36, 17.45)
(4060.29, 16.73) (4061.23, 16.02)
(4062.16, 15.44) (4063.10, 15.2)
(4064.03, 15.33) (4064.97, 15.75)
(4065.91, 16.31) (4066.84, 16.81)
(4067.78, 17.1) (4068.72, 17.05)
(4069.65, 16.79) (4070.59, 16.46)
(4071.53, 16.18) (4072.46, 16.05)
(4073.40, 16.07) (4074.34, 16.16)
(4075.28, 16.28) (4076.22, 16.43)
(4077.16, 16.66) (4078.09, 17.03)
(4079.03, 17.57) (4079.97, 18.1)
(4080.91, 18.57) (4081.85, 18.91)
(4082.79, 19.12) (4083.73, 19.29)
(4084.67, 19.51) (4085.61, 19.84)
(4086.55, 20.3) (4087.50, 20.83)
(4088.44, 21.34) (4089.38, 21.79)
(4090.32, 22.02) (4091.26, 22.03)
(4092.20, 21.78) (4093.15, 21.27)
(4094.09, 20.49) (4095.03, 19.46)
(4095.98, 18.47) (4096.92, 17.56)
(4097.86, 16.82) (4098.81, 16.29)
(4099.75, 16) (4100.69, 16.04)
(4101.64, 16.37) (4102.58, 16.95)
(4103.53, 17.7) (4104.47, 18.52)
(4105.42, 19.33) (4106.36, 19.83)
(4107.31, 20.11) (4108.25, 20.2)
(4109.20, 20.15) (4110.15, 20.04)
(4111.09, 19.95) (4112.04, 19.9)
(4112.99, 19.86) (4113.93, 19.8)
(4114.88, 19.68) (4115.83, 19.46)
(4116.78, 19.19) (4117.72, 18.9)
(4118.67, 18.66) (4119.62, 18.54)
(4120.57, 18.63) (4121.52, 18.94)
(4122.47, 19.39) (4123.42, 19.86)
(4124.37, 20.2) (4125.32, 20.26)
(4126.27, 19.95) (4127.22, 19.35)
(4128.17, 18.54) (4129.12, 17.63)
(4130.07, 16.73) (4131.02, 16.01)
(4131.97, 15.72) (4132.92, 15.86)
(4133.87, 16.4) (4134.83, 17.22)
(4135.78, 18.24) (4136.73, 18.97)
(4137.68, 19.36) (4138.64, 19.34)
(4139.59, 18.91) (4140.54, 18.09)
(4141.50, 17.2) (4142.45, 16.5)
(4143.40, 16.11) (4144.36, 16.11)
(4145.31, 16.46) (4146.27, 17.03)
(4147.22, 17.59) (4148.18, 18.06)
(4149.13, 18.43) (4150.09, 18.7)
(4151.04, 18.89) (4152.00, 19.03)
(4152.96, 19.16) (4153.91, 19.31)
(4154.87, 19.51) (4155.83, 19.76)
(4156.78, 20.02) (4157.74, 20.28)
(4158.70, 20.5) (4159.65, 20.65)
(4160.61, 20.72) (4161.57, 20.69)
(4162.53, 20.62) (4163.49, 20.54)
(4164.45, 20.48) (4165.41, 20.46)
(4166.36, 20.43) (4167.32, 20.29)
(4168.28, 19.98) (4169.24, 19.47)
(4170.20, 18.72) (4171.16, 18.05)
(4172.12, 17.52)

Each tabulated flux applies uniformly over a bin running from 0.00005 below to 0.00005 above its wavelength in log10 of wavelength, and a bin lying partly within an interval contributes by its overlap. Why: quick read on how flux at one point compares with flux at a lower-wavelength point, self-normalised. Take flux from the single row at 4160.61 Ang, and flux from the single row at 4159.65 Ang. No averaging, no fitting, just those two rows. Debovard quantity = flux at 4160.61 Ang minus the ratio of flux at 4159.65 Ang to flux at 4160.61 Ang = 19.7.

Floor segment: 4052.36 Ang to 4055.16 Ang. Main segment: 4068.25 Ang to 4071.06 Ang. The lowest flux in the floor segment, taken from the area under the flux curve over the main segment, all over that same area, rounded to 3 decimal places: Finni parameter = 0.581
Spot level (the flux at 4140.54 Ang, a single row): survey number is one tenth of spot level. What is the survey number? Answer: 1.8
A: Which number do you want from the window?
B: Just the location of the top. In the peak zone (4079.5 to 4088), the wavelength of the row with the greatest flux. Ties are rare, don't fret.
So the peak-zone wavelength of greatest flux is 4087.50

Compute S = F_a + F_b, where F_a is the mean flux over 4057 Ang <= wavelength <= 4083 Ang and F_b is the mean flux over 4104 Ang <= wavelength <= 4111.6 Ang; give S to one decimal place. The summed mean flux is 36.6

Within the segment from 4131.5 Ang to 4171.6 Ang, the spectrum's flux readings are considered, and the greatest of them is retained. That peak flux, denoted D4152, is 20.72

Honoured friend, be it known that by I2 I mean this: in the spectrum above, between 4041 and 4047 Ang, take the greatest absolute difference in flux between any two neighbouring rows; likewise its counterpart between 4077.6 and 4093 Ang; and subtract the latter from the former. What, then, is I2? 0.3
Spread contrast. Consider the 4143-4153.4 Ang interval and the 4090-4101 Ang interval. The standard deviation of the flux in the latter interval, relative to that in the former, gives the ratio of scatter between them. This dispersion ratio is 2.1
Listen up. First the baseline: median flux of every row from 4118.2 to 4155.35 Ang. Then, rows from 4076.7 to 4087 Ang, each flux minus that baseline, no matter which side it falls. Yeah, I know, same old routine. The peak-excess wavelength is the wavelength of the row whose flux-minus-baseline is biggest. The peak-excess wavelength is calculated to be 4086.55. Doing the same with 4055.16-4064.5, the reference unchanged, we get 4055.62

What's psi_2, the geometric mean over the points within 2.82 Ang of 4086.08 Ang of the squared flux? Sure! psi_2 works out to 407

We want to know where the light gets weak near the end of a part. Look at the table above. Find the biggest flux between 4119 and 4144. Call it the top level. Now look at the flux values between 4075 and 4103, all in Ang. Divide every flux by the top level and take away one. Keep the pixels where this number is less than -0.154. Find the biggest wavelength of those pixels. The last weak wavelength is 4102.58 Ang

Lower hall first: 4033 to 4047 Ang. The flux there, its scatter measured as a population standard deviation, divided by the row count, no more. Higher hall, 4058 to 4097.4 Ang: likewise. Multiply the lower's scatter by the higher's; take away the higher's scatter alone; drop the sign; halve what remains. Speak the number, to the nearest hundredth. 0.71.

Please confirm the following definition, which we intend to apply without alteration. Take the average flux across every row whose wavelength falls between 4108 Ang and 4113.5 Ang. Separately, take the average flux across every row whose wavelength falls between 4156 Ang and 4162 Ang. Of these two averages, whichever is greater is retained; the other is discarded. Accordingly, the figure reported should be 20.5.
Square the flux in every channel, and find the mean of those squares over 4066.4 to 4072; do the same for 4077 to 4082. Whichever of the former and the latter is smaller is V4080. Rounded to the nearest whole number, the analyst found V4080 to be 280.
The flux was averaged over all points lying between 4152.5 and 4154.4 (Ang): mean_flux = 19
